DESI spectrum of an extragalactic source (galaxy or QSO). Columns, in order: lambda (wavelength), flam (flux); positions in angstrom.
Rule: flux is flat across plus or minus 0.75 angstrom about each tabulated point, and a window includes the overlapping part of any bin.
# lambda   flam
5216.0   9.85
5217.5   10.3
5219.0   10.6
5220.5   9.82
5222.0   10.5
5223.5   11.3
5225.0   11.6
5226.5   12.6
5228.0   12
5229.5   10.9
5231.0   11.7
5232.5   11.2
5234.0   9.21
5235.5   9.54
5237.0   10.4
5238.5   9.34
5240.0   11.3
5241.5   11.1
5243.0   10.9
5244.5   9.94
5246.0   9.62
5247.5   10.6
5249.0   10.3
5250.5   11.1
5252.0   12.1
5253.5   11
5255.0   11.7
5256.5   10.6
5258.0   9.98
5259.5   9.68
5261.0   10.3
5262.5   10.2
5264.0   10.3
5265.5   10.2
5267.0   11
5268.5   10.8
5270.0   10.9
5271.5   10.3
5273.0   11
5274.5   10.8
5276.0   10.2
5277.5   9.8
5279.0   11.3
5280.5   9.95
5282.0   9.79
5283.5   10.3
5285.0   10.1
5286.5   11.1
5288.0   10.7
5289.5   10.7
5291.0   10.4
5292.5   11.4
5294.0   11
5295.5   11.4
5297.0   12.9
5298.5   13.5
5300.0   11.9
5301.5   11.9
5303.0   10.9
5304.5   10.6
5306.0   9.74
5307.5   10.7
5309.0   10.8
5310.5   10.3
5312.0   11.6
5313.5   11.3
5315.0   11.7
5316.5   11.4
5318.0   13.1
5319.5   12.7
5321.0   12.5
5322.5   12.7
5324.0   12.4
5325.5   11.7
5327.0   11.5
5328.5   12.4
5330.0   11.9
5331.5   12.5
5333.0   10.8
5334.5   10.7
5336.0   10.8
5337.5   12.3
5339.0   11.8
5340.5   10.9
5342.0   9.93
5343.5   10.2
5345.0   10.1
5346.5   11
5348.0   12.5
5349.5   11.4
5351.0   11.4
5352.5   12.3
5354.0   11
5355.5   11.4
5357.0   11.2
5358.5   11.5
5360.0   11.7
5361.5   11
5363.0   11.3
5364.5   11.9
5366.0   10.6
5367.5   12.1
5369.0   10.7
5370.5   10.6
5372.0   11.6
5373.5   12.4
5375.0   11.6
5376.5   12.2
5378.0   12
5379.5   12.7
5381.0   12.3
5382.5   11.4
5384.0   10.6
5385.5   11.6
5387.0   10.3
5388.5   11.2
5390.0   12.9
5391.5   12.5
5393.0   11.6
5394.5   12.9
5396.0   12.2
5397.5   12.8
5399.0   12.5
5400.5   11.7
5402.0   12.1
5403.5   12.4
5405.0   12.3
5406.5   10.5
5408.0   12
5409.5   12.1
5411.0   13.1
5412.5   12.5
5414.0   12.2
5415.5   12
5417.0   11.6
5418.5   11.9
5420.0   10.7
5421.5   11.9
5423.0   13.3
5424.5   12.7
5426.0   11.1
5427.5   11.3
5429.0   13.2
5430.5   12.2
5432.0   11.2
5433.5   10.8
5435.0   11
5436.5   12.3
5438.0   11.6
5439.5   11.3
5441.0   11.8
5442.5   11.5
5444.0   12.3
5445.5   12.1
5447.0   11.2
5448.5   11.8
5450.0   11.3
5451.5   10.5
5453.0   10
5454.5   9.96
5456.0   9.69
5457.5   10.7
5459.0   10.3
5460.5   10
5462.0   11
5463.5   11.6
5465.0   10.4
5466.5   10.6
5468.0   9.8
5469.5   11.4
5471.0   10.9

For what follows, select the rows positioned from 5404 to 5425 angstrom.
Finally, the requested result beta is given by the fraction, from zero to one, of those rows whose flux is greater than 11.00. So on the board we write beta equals 0.86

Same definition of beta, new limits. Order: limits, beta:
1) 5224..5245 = 0.50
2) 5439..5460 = 0.57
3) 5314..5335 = 0.86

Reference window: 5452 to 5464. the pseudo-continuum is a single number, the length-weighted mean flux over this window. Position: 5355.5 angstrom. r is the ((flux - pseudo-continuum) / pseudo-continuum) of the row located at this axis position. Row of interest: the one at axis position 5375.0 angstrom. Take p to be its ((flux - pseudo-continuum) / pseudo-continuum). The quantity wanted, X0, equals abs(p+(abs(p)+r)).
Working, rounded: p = 0.12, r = 0.098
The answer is 0.33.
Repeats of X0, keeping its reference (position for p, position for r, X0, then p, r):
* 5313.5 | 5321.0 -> 0.38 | 0.09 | 0.204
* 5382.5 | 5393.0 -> 0.31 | 0.10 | 0.117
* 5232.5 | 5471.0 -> 0.21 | 0.08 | 0.050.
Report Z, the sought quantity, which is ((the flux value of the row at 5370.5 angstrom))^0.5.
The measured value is 3.26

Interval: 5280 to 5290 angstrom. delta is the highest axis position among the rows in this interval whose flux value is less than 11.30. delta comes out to 5289.5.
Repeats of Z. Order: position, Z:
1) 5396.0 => 3.49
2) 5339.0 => 3.44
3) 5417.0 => 3.41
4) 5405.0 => 3.51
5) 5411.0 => 3.62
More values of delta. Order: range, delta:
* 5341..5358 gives 5357.0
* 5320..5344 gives 5343.5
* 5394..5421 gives 5420.0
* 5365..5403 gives 5388.5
